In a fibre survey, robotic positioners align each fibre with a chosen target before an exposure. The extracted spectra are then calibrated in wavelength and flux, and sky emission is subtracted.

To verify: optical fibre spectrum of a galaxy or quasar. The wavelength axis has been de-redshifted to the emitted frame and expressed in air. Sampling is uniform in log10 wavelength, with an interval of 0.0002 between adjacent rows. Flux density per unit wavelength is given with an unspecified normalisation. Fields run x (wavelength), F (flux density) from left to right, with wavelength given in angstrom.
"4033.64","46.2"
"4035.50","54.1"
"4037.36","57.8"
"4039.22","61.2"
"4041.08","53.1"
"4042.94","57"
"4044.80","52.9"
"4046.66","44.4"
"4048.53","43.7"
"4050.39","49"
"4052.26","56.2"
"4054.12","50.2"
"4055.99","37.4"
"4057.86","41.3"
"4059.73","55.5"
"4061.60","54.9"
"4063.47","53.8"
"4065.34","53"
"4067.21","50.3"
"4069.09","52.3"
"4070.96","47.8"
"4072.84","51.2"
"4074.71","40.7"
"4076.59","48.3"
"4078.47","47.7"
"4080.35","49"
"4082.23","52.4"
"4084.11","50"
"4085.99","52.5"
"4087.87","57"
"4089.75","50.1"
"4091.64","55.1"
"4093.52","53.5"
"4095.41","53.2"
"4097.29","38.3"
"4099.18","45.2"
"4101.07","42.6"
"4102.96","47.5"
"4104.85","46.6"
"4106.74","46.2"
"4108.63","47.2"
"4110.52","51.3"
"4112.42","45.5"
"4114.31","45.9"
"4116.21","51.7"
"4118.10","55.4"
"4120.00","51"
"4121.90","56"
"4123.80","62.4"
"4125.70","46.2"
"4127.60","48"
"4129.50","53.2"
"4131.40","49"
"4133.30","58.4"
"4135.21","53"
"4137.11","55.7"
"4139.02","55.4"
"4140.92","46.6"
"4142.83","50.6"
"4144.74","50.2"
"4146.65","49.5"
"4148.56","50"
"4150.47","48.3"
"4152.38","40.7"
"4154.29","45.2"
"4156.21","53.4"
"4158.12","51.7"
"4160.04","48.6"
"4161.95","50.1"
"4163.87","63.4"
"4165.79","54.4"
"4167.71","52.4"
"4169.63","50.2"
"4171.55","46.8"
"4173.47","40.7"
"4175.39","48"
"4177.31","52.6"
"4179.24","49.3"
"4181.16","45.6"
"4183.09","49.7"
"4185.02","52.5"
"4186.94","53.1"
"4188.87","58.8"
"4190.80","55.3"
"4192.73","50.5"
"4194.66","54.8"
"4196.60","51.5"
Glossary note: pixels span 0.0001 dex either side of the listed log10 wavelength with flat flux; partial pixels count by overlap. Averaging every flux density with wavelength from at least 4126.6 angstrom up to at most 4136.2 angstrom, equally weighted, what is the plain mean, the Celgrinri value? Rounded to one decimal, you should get 52.3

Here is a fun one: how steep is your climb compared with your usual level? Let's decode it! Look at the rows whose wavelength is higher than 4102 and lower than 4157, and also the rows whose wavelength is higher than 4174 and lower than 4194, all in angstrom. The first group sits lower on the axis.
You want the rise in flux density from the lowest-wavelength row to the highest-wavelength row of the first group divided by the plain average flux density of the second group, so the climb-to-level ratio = 0.1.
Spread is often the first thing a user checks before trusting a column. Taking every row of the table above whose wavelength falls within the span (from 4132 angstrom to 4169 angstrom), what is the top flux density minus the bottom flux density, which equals 22.7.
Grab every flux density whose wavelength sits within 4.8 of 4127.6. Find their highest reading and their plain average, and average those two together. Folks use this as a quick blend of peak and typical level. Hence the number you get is 57.1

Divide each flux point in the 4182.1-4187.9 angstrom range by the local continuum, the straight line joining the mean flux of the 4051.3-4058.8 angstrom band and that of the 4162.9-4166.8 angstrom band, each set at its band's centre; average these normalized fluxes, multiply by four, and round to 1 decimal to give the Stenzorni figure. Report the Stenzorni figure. 3.4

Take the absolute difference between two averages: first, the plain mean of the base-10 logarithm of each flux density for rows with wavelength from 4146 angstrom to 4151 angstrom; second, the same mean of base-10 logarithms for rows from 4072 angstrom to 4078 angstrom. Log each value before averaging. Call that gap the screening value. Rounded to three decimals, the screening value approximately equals 0.025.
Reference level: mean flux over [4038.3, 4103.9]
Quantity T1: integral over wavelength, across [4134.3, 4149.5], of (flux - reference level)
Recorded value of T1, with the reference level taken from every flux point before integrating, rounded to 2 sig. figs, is 22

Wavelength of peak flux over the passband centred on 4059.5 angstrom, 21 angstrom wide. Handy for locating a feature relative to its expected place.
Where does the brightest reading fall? 4052.26 angstrom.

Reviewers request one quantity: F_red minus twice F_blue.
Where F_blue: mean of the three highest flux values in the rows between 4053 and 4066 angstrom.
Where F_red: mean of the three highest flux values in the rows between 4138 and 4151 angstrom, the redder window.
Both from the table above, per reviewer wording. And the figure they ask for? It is -57.4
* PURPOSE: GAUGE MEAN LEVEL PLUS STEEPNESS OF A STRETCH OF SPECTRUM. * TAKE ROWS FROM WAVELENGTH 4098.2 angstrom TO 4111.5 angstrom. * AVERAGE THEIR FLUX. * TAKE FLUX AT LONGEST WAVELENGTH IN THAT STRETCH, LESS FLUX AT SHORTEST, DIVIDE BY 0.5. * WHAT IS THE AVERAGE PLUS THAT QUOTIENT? 59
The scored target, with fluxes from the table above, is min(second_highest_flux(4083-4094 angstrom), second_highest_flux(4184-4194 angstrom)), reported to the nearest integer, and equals 55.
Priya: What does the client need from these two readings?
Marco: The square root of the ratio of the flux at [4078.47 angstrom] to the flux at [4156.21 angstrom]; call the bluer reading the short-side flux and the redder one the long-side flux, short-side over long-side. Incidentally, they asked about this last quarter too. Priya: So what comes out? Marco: 0.95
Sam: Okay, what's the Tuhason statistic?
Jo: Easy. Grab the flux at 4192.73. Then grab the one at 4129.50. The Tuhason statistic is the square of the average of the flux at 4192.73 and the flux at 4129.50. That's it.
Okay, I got 2688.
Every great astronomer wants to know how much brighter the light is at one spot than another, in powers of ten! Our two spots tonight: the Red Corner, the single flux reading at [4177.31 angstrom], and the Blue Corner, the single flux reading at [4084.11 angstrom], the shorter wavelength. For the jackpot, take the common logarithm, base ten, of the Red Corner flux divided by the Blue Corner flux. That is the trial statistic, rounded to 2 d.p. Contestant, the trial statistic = 0.02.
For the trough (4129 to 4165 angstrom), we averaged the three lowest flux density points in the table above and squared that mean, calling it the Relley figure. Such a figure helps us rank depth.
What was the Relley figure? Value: 1951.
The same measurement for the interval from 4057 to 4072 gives 2159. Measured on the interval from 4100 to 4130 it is 1995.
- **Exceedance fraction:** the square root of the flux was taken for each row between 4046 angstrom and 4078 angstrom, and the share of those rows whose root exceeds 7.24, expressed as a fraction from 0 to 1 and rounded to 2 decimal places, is 0.29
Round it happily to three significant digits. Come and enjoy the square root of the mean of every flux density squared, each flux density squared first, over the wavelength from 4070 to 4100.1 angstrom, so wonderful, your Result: 49.7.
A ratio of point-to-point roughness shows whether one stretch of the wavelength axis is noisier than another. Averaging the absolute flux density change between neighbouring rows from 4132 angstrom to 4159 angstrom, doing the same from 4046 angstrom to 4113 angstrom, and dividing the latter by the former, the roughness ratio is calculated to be 1.2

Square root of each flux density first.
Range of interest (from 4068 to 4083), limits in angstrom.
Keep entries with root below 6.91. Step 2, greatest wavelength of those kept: 4078.47 angstrom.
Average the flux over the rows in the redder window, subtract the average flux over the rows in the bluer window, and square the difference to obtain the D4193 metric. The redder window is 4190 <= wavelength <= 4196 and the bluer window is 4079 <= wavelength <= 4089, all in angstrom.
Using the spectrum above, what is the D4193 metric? 2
